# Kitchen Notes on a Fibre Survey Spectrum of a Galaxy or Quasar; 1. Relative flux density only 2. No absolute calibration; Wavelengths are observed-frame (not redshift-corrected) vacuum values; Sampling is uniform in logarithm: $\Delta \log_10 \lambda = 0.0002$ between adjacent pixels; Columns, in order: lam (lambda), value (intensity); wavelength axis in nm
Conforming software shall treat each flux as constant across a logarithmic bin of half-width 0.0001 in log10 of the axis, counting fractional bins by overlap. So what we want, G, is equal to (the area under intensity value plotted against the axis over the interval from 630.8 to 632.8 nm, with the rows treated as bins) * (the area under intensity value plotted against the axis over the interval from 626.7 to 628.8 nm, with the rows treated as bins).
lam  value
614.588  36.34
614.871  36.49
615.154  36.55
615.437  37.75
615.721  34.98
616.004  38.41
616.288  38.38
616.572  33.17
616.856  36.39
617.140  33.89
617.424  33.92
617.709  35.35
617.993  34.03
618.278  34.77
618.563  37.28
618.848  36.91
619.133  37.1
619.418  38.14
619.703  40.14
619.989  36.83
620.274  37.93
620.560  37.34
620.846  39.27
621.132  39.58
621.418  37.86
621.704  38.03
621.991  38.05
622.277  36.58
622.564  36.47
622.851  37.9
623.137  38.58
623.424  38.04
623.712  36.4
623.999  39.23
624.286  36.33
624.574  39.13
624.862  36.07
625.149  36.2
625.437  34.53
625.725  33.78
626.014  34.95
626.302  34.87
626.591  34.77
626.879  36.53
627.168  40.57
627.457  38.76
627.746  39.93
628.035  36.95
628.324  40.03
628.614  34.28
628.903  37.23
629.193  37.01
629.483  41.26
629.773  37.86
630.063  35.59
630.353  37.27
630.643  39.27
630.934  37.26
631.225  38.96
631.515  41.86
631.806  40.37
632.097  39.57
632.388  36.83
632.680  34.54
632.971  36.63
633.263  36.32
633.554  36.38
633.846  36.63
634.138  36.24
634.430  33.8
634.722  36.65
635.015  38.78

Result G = 6164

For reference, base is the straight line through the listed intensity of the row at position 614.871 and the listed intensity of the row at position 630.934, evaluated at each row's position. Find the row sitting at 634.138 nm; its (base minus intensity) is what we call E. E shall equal 1.2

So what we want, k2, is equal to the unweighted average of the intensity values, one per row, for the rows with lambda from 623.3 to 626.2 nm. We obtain 36.5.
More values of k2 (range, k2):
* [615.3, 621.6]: 36.8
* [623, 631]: 37.2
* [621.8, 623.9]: 37.4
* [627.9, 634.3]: 37.7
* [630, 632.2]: 38.8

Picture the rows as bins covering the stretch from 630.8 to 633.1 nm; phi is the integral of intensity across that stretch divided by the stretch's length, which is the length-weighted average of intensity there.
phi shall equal 38.3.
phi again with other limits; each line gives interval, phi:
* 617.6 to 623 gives 37.4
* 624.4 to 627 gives 35.6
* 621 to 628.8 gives 37.2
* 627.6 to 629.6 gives 38.1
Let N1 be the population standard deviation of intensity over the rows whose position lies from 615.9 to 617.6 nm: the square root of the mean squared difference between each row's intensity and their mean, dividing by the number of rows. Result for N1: 2.2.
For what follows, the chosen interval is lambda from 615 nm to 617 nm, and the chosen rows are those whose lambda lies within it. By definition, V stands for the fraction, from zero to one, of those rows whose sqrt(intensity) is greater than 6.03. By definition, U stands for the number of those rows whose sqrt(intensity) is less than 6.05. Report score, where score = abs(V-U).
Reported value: 3.3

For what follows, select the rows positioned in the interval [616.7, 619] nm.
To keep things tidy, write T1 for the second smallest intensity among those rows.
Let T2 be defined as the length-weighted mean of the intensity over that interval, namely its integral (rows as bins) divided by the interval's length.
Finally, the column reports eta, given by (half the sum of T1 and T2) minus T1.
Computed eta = 0.7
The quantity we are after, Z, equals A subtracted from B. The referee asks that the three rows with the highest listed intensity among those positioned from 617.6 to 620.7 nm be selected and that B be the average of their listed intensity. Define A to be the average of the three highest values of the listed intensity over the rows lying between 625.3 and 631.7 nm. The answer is -2.5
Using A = 41.2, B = 38.7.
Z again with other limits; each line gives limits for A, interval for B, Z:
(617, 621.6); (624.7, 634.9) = 1.6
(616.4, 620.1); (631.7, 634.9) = 0.4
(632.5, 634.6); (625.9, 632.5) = 4.7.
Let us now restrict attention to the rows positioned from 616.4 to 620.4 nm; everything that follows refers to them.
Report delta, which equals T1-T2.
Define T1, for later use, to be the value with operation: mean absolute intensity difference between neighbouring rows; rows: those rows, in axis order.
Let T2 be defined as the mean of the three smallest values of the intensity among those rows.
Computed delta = -32.1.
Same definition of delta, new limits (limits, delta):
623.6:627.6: -32.6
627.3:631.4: -33.0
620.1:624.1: -35.4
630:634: -33.9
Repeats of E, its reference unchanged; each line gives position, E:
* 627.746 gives -2.8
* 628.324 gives -2.9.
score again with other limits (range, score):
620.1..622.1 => 1.0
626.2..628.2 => 2.3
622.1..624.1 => 2.0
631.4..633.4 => 1.3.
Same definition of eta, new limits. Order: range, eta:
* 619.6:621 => 0.5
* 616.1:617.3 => 0.8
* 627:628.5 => 0.2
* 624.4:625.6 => 0.2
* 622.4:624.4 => 0.6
